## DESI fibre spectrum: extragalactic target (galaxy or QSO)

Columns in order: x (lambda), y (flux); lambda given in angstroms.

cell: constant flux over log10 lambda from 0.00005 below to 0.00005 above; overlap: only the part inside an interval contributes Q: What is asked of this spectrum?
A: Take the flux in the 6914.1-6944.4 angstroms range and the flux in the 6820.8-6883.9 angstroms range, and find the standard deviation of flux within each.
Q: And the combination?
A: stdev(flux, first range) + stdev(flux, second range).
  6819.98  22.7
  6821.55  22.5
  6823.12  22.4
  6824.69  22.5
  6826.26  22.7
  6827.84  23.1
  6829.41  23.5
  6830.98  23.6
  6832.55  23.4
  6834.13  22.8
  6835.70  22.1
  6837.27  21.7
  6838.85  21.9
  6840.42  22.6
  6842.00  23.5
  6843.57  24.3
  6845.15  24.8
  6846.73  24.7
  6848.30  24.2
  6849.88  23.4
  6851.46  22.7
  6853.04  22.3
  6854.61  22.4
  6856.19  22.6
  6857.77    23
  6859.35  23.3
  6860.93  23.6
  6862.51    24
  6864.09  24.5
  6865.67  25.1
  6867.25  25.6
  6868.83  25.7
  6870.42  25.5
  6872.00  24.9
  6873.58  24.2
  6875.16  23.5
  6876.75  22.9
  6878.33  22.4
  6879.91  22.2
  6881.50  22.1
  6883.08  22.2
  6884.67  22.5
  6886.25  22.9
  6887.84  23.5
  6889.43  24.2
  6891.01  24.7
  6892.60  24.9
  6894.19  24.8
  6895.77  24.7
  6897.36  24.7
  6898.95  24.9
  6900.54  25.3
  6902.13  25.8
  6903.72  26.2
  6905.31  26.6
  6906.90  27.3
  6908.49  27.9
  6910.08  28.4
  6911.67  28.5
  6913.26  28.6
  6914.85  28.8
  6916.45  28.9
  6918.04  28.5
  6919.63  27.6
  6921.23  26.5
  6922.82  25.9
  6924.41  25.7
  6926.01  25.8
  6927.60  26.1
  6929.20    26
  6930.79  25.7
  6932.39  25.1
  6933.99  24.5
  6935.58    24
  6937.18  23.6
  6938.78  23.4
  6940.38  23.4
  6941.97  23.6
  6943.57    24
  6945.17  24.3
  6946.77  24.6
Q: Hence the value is 2.9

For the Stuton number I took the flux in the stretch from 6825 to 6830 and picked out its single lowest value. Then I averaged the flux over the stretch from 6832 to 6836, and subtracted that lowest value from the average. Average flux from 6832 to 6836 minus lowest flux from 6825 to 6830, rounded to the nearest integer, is 0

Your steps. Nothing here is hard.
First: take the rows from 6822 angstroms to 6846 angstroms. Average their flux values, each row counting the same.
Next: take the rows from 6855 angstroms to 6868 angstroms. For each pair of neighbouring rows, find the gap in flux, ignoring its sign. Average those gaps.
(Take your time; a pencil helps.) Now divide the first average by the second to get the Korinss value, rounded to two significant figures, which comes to 54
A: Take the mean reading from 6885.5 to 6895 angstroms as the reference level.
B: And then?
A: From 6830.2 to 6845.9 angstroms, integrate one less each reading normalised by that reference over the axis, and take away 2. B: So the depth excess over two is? -1.3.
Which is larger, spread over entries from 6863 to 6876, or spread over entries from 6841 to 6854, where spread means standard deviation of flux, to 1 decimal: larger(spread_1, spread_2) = 0.9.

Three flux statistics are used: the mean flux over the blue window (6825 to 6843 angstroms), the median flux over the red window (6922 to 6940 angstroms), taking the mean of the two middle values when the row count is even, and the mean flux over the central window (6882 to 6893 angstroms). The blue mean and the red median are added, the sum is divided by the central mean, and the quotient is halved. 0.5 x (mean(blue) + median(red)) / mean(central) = 1.03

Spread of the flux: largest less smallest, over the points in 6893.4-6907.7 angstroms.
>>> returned 2.6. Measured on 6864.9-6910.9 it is 6.3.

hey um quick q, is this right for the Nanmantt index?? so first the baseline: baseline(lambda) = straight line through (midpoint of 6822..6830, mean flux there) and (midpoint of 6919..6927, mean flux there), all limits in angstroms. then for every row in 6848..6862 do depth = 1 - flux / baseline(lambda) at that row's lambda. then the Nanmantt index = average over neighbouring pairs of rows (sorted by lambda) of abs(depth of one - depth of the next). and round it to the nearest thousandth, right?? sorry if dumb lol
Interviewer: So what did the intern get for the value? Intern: 0.016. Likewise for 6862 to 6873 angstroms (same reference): 0.016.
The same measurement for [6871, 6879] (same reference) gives 0.028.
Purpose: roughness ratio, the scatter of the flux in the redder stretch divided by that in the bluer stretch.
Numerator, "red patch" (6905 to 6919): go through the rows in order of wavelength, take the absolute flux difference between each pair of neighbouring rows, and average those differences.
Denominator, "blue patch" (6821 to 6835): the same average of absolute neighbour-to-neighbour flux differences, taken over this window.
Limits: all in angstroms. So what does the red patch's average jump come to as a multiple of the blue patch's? 1.3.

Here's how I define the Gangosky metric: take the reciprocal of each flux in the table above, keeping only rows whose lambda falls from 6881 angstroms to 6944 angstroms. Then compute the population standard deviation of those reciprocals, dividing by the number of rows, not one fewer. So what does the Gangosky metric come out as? 0.0029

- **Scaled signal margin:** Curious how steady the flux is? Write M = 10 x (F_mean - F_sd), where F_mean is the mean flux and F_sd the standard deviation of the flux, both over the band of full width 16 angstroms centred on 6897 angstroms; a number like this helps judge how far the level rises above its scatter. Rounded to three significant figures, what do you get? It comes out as 245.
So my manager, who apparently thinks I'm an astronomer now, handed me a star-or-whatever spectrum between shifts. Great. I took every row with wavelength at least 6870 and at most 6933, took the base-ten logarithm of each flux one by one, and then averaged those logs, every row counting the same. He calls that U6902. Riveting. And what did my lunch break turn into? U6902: 1.40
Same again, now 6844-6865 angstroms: 1.37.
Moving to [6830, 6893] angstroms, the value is 1.37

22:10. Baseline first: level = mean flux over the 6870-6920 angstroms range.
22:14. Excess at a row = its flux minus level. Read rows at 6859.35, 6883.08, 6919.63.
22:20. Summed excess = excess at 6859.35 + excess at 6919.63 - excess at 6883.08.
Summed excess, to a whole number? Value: 3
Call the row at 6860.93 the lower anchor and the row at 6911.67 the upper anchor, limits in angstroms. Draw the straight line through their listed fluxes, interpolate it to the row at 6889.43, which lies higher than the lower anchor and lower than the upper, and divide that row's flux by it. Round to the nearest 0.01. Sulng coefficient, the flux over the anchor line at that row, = 0.92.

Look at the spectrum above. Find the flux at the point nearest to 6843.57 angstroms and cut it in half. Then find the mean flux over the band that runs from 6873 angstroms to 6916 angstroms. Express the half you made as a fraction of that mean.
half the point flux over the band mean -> 0.486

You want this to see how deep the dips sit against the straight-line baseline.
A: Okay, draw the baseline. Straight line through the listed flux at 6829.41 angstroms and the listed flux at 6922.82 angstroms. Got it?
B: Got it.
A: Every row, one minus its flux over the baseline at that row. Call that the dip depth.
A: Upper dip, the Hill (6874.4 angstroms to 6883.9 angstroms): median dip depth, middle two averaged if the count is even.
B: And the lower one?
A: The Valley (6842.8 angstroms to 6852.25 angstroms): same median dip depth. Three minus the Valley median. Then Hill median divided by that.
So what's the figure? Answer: 0.033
